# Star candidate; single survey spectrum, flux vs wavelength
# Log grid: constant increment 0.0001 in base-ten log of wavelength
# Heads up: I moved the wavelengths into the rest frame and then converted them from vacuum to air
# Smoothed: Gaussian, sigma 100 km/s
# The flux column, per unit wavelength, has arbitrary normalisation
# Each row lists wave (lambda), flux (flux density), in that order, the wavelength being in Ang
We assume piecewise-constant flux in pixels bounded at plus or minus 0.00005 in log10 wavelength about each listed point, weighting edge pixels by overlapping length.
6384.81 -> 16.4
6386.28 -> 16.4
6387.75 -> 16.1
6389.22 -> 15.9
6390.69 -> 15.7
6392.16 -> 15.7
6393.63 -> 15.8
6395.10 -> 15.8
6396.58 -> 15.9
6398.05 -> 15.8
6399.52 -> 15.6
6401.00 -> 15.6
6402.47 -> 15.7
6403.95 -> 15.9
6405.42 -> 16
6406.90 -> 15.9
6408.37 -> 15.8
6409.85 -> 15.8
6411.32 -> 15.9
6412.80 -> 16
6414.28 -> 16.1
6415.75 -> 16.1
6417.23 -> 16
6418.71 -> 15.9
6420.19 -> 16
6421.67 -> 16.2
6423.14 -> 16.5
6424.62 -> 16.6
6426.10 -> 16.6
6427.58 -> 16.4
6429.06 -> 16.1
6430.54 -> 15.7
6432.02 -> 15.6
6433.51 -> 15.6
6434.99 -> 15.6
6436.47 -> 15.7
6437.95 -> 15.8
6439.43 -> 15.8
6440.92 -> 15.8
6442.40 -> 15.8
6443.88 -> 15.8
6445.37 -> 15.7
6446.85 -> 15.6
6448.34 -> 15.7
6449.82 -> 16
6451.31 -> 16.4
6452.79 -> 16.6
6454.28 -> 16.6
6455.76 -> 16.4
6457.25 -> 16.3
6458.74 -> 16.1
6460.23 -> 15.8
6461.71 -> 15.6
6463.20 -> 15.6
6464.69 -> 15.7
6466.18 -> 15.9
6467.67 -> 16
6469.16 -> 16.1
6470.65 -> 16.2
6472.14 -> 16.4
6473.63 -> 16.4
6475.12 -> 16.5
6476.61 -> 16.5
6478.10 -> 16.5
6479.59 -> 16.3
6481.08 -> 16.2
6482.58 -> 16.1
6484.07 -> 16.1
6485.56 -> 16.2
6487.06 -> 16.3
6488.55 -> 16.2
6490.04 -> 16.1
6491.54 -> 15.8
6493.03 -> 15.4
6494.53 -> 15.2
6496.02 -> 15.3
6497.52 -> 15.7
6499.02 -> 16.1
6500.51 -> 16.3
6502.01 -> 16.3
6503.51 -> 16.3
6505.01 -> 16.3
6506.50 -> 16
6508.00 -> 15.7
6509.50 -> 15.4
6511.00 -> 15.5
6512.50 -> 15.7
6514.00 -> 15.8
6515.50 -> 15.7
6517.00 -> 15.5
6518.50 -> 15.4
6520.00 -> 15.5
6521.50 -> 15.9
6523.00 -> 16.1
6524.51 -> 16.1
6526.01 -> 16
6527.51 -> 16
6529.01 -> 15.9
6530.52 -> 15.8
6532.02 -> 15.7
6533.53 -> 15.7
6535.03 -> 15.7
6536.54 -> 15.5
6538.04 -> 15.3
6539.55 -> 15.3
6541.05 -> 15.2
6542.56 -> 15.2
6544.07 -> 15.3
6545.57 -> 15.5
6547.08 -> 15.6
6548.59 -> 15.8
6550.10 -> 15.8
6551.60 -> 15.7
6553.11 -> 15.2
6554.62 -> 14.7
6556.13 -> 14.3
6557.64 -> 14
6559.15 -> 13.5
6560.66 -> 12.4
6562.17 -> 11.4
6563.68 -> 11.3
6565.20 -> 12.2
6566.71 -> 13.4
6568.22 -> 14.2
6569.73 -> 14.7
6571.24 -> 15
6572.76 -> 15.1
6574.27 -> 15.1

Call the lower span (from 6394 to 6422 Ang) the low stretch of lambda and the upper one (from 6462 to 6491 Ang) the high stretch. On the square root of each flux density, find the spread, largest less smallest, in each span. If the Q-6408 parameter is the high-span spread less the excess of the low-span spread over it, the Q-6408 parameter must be 0.15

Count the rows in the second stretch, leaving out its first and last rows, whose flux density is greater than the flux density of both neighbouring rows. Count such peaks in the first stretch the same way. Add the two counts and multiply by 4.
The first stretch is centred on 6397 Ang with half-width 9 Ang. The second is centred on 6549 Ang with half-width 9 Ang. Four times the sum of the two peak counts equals 4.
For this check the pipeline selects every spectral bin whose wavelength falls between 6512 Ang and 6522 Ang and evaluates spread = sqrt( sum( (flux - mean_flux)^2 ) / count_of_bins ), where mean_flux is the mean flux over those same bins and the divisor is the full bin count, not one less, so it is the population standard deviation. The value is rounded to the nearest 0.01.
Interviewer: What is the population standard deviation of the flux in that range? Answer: 0.17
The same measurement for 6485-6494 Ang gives 0.31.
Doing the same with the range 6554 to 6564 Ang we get 1.29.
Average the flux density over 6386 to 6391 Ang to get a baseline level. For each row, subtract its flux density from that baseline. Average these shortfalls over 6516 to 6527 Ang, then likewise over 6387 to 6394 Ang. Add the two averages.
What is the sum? 0.4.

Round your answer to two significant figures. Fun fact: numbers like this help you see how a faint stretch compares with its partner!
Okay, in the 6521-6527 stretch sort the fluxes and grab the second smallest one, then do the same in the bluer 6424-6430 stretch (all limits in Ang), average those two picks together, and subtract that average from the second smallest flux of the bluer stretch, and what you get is 0.20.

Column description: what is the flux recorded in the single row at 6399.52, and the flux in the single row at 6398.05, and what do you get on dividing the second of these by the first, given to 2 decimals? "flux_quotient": 1.01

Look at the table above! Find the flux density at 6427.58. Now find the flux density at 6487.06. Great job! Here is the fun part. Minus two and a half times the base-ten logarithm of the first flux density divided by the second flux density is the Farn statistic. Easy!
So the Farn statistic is -0.007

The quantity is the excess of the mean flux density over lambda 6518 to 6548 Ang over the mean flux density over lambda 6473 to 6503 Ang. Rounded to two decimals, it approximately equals -0.44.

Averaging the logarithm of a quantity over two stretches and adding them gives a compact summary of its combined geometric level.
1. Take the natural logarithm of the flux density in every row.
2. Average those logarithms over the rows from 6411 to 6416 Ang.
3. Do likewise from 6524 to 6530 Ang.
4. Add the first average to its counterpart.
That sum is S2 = 5.547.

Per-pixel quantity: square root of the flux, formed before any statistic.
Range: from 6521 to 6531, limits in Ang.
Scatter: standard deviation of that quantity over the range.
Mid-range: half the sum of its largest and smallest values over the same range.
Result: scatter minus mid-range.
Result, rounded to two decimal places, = -3.98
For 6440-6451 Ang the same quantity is -3.96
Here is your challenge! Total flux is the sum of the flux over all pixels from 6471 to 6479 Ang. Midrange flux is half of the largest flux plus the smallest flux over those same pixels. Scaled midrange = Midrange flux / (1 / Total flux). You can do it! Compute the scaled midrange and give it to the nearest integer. 1354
